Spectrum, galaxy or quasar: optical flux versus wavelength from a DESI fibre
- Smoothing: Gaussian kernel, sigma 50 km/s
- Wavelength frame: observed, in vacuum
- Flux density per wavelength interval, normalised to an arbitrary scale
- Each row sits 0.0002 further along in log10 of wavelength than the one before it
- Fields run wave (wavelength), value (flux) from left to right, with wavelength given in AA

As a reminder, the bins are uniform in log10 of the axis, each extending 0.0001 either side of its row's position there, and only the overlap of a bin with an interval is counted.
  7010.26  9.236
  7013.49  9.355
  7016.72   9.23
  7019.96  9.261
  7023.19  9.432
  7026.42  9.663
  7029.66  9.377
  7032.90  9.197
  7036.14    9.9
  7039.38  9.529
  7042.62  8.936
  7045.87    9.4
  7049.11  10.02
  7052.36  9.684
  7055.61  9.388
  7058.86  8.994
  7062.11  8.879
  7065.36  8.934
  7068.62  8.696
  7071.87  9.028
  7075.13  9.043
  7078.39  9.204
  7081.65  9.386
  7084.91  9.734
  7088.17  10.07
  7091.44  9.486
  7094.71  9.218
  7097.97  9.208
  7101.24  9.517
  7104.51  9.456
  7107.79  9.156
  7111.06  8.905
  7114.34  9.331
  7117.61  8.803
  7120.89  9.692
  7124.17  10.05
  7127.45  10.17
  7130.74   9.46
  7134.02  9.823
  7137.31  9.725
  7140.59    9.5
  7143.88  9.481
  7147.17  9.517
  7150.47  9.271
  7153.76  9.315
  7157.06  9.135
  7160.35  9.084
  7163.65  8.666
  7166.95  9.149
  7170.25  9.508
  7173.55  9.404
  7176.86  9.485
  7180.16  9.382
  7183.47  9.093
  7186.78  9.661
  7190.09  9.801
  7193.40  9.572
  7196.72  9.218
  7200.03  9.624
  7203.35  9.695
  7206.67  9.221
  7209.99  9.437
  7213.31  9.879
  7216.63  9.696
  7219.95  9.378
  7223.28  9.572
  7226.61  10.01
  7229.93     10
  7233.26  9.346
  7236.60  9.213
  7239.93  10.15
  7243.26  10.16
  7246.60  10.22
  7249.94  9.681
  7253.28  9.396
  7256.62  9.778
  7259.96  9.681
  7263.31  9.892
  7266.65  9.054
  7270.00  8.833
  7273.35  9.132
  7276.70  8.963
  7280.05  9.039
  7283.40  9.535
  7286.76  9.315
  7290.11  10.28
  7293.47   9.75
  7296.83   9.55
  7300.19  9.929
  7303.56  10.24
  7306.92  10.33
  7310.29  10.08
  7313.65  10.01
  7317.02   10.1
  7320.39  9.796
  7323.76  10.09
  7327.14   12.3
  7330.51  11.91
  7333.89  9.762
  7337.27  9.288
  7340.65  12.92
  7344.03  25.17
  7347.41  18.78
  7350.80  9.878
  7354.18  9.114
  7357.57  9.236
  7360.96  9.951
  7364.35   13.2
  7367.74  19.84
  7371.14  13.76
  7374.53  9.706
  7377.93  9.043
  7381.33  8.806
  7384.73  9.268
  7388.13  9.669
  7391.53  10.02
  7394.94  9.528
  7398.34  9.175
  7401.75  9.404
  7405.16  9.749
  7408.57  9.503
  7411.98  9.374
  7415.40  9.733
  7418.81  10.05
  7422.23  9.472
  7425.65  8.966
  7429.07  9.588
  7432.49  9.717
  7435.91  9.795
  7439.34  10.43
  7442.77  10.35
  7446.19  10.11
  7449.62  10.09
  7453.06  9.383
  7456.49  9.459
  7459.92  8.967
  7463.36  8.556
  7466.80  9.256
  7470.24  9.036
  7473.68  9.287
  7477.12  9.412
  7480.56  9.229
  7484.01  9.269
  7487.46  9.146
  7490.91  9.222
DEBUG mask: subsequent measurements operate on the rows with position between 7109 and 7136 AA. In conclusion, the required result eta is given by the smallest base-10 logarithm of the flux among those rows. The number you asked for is 0.945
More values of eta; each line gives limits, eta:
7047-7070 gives 0.939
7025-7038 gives 0.964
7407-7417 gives 0.972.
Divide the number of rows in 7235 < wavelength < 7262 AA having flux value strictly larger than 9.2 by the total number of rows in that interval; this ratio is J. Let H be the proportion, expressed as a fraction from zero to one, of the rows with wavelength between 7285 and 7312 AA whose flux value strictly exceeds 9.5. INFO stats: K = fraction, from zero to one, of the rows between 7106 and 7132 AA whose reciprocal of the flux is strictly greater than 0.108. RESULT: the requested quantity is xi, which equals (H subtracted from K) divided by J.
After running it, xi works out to -0.5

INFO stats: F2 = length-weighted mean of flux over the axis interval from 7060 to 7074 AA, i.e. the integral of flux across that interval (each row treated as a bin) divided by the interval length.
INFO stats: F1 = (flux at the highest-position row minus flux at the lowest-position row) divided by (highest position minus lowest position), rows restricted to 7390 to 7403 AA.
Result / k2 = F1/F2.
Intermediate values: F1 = -0.06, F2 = 8.9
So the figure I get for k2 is -0.007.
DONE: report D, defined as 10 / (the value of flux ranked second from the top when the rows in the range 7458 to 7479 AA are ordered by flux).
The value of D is 1.08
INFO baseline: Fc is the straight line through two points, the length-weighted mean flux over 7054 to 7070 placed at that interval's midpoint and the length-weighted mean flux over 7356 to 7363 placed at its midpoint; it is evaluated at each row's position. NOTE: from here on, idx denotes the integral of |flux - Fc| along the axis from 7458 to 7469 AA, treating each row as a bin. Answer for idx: 12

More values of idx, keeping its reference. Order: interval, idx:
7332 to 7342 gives 12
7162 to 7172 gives 3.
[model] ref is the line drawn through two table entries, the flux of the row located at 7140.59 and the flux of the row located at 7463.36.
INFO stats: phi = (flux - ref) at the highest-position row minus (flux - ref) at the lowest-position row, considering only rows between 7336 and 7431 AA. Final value 0.57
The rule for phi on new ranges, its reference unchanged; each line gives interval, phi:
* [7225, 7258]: -0.14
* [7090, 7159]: -0.16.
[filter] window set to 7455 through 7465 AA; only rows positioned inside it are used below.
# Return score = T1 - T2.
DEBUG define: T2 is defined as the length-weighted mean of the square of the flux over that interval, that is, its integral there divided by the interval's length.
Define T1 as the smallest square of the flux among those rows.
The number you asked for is -8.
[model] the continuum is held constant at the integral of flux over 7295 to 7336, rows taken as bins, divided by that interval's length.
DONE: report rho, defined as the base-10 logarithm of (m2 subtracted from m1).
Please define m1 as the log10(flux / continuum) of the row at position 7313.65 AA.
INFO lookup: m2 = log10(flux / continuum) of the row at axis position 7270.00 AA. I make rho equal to -1.3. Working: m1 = -0.014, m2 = -0.068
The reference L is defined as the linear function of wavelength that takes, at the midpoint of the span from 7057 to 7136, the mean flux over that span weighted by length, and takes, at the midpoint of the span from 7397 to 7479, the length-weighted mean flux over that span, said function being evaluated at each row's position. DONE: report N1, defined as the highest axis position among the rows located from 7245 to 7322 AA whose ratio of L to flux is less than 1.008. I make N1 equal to 7320.39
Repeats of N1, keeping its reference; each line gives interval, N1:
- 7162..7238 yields 7229.93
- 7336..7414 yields 7408.57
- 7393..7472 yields 7449.62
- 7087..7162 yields 7153.76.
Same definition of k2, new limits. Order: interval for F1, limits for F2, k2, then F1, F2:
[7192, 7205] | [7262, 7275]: 0.001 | 0.01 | 9.2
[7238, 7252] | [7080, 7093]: -0.005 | -0.05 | 9.7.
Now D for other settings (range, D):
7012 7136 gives 0.99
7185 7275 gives 0.98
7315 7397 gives 0.50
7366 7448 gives 0.73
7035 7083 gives 1.01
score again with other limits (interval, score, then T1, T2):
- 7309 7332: -18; 96.0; 114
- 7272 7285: -4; 80.3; 84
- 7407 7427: -10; 80.4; 91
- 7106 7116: -4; 79.3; 83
